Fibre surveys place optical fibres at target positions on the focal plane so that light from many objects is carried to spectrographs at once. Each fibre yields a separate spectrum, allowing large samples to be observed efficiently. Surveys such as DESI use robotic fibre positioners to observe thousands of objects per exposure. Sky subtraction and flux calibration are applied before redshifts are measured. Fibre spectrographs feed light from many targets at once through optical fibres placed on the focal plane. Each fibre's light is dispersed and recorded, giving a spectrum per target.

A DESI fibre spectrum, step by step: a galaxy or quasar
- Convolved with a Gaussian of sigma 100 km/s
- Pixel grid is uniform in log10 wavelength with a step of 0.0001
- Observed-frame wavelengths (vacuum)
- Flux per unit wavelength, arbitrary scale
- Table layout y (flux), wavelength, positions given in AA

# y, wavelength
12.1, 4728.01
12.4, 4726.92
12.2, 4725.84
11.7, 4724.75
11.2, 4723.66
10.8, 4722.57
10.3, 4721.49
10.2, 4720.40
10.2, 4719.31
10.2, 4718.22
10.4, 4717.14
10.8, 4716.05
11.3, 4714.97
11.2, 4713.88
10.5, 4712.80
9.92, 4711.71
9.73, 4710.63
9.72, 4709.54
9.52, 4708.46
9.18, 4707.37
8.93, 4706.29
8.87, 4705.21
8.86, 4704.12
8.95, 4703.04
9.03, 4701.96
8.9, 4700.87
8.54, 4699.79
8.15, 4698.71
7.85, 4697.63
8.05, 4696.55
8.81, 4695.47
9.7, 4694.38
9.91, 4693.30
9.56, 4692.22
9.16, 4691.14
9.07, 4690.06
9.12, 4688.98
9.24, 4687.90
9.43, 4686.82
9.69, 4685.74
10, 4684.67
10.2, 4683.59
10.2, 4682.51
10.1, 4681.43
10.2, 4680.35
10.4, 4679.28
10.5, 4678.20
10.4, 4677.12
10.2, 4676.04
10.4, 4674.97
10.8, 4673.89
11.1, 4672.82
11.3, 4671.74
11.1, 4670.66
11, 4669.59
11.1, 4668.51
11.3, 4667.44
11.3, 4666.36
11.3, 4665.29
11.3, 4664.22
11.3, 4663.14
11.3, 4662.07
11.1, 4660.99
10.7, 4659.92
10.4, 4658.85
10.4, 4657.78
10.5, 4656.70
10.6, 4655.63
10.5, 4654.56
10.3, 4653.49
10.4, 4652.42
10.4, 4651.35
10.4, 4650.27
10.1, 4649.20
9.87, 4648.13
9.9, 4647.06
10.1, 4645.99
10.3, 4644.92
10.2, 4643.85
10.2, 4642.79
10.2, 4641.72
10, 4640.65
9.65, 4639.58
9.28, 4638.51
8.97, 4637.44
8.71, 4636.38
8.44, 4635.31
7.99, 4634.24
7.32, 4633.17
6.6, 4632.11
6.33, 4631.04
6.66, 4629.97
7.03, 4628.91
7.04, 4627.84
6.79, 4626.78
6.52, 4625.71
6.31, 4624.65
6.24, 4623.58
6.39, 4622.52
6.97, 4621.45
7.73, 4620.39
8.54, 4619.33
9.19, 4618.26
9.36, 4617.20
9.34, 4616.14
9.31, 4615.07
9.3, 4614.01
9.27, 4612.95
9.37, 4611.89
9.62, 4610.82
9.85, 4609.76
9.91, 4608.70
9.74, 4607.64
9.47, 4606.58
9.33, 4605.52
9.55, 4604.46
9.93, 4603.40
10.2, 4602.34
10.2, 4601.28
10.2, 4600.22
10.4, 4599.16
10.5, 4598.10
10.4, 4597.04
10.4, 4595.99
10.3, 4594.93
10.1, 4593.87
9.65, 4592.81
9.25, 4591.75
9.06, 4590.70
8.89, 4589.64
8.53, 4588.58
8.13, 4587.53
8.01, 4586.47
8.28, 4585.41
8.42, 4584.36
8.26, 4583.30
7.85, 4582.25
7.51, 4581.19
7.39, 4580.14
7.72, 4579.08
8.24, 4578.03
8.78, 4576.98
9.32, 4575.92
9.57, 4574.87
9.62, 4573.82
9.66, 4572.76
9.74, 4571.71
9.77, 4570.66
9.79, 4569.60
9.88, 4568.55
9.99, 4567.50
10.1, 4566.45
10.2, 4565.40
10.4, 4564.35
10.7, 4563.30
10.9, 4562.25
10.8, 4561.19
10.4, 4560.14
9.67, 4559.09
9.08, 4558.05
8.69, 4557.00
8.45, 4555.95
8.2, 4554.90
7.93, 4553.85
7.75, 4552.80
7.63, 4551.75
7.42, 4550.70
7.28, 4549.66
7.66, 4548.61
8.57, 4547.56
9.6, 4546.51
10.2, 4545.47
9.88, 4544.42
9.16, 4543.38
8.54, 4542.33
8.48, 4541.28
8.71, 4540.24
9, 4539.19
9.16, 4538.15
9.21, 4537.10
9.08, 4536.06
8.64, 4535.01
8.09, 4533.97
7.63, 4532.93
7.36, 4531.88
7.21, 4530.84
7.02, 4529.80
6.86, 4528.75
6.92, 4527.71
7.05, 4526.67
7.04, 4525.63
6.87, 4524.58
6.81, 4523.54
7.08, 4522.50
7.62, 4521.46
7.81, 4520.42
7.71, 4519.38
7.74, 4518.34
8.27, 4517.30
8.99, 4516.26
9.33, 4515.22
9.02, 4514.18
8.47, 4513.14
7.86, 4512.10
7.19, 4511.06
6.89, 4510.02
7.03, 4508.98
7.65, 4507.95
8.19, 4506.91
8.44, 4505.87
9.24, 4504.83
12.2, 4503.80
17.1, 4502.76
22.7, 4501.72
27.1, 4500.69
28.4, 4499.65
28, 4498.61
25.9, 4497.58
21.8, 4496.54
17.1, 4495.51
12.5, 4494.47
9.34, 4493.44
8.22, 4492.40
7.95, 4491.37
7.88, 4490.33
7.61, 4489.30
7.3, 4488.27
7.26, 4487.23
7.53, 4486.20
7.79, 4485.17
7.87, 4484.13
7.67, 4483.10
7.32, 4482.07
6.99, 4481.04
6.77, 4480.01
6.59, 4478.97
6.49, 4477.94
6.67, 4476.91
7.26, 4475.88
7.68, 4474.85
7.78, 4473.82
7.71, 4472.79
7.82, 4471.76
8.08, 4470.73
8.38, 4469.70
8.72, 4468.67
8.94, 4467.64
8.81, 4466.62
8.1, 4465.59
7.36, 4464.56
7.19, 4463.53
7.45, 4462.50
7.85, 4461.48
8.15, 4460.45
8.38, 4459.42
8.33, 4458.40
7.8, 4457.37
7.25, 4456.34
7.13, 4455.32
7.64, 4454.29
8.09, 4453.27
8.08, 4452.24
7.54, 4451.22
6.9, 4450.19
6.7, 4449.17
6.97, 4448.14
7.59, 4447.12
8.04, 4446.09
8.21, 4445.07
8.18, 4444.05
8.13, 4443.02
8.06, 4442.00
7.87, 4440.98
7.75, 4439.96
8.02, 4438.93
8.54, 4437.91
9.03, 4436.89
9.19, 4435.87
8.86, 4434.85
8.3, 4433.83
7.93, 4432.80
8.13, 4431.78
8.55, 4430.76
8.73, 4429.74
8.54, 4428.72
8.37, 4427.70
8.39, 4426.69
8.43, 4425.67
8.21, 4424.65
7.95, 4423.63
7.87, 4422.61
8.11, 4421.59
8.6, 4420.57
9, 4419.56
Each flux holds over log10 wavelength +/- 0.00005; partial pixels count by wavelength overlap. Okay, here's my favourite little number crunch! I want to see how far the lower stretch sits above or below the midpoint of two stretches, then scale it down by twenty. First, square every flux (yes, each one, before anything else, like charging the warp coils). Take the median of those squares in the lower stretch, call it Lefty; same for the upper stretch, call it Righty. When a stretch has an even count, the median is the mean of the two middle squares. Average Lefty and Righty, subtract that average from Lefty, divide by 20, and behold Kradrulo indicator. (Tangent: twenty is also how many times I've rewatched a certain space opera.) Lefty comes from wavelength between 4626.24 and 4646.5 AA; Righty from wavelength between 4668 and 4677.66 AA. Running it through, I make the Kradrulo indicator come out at -1.13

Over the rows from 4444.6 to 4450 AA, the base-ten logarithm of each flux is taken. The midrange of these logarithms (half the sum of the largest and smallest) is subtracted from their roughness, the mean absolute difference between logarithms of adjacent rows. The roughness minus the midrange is -0.85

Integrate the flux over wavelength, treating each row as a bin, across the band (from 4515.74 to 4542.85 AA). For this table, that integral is 214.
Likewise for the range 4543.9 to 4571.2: 253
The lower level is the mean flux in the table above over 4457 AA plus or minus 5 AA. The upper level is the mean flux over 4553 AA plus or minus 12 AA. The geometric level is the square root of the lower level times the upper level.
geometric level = 8.4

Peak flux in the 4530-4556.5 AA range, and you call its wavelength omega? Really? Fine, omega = 4545.47 AA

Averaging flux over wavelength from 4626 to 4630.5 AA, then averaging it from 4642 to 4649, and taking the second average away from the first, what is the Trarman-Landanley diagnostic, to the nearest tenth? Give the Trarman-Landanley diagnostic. -3.2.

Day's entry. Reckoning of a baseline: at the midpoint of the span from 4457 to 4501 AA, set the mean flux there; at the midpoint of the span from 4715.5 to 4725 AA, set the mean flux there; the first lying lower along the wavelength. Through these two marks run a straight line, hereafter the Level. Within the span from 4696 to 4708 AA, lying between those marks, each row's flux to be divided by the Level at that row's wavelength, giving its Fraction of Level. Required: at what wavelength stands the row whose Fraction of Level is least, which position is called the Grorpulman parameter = 4697.63 AA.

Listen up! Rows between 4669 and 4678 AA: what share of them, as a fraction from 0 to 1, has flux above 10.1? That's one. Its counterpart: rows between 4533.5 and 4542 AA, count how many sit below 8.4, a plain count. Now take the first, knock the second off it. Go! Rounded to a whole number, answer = 0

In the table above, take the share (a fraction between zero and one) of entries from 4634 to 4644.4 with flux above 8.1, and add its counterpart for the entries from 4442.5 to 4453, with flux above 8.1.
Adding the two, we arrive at 1.2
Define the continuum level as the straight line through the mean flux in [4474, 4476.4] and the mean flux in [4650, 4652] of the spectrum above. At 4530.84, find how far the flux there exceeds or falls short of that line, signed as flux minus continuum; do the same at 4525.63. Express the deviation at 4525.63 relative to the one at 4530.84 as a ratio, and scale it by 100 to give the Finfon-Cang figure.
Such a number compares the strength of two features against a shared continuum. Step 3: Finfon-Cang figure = 107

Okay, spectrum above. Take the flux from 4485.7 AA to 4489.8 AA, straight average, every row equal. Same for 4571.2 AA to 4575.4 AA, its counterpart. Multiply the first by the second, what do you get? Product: 72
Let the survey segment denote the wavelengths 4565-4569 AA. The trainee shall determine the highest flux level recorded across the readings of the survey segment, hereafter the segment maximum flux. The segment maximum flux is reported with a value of 10.2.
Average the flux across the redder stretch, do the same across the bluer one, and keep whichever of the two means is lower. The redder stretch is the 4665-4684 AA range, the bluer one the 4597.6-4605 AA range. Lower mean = 10.1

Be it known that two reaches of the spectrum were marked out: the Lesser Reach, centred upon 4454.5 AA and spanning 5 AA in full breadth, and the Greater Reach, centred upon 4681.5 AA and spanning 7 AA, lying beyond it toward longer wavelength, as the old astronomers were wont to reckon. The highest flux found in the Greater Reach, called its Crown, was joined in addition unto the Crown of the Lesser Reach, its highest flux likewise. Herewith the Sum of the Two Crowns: 18.6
